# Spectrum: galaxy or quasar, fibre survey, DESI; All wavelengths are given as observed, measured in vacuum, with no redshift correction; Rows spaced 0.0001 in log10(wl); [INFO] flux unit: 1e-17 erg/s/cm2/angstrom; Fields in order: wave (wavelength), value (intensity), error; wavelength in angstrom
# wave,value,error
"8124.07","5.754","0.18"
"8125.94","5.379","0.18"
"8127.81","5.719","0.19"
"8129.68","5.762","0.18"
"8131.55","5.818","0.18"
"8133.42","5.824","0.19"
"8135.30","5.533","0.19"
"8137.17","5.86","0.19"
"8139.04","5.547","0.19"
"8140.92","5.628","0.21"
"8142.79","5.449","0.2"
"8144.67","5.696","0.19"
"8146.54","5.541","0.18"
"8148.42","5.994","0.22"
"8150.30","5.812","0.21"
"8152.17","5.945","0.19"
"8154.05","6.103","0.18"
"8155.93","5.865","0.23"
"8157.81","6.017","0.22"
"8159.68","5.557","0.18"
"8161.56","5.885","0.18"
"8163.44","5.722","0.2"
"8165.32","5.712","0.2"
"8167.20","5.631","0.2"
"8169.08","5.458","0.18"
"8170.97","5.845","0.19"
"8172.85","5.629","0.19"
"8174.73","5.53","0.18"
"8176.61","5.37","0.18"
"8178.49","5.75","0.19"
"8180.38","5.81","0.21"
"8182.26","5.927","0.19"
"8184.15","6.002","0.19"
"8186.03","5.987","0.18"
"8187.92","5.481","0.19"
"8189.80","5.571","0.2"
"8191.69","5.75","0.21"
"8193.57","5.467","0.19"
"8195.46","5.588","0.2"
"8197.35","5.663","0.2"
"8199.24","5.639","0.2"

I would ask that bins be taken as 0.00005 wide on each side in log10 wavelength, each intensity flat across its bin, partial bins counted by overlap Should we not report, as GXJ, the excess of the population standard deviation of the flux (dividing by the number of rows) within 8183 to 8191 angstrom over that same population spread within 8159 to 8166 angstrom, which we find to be 0.12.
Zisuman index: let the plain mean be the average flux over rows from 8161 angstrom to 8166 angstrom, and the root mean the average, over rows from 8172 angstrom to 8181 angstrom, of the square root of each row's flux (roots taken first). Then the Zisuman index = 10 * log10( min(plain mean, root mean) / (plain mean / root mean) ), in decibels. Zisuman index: -0.12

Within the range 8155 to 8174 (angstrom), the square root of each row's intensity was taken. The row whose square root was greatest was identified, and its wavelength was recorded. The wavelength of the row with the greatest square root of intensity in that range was 8157.81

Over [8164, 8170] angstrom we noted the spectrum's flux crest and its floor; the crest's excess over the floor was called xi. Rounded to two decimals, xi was 0.25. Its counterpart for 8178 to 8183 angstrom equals 0.18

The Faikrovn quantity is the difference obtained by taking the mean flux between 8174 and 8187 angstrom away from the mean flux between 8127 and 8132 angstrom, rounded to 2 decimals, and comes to 0.00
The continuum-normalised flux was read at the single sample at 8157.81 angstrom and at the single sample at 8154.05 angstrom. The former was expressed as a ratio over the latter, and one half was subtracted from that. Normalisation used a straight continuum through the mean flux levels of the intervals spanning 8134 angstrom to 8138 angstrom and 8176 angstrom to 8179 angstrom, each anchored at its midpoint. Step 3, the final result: 0.49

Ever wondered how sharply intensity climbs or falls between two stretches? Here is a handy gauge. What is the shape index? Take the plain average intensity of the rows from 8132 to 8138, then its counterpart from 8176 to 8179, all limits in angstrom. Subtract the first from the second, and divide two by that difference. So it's -11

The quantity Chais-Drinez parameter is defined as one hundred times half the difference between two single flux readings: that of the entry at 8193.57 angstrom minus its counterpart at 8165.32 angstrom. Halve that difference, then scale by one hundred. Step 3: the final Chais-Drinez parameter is -12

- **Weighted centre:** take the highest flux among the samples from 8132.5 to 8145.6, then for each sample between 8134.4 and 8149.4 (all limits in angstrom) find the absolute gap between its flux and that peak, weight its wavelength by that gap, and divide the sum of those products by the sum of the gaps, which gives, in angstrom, 8141.8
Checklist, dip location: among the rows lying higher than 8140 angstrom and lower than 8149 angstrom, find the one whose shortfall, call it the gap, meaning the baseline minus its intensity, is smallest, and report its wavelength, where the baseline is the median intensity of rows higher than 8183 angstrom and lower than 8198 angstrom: 8148.42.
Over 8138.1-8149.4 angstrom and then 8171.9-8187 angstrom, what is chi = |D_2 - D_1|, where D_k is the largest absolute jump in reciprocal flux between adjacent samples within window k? 0.0013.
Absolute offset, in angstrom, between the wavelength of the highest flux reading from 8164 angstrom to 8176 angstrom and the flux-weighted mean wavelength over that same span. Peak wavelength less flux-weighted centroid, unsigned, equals 1.0 angstrom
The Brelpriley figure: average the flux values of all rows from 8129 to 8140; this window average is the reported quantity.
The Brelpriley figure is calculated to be 5.72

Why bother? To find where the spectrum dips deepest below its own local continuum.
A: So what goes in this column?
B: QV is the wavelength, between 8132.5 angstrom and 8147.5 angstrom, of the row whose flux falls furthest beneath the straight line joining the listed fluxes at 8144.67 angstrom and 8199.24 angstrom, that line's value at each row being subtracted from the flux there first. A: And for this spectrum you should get 8142.79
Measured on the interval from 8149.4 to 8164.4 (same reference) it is 8159.68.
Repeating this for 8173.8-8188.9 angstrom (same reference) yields 8176.61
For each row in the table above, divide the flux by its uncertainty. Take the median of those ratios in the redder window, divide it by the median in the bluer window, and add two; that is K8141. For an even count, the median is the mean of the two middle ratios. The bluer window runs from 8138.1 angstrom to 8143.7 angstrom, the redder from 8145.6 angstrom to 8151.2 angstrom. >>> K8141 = 3.02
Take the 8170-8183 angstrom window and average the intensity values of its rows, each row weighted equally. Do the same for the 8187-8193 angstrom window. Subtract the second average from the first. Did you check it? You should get 0.1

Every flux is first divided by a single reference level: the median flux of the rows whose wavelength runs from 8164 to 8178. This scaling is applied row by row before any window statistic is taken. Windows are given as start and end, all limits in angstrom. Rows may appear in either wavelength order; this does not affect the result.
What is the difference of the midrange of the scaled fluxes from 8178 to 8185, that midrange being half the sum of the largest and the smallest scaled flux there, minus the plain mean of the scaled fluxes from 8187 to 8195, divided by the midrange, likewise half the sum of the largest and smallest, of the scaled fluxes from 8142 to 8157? 0.053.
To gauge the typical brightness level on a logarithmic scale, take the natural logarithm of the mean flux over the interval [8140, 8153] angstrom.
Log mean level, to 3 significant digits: 1.74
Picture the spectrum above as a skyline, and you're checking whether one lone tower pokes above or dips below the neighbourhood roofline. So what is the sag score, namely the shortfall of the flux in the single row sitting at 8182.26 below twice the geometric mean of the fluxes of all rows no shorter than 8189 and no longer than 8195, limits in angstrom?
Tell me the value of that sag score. 5.3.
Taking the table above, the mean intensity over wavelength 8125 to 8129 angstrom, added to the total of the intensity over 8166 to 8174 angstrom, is 28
